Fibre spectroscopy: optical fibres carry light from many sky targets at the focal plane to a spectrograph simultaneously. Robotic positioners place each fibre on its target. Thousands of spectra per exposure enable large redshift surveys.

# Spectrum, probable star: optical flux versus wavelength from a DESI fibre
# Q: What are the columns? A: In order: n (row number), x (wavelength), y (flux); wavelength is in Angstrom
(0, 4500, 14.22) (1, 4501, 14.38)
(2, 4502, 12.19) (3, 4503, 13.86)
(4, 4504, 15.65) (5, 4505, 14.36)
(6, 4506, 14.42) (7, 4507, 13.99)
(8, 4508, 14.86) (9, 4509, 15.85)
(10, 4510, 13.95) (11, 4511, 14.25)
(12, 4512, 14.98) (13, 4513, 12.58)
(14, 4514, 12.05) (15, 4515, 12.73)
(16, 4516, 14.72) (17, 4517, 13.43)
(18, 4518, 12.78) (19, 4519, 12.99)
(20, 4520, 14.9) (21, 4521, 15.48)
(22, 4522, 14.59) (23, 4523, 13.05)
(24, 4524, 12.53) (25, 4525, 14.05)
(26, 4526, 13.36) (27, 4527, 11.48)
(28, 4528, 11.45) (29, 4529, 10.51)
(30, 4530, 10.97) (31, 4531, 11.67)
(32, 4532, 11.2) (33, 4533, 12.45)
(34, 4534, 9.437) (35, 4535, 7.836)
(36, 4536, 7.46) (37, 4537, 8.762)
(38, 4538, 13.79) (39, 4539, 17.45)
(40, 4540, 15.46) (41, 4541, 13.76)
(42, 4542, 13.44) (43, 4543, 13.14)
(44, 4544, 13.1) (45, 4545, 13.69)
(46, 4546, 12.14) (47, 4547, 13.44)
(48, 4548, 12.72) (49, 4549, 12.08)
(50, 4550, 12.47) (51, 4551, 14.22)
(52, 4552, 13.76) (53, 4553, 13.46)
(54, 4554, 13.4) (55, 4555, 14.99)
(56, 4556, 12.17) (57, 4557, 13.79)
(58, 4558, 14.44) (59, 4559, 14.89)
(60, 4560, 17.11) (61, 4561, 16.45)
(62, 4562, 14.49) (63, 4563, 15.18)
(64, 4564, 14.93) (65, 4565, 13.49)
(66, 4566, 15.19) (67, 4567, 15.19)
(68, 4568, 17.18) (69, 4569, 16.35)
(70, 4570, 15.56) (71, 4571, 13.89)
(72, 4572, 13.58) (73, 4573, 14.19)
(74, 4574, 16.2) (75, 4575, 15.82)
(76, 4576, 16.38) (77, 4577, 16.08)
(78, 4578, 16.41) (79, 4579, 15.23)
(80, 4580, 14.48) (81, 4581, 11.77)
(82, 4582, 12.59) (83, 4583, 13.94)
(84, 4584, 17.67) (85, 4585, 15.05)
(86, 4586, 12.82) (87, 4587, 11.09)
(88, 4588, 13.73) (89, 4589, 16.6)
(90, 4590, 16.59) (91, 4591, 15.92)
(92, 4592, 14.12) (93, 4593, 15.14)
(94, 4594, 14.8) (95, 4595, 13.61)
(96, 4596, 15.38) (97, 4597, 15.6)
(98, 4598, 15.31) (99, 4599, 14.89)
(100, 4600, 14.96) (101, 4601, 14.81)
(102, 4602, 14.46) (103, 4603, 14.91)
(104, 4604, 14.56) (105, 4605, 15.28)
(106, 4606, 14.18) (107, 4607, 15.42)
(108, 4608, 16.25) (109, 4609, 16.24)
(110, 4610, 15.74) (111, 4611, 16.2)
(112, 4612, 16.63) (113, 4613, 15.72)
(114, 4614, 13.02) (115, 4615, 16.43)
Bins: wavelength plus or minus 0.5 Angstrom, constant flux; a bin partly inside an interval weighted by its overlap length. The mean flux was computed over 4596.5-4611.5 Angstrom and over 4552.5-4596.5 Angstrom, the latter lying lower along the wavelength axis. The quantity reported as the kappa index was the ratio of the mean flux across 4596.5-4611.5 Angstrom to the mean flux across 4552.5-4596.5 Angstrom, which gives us 1.03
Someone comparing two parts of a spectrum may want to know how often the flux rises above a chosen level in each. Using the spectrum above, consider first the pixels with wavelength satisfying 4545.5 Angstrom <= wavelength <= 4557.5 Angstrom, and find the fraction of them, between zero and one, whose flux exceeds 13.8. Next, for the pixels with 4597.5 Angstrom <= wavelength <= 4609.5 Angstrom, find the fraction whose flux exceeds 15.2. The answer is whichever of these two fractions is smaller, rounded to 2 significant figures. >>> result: 0.17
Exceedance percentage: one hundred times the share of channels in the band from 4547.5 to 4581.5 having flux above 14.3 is 59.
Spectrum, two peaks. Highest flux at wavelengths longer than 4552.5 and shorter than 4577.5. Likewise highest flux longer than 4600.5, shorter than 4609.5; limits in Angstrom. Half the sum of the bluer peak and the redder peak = 16.7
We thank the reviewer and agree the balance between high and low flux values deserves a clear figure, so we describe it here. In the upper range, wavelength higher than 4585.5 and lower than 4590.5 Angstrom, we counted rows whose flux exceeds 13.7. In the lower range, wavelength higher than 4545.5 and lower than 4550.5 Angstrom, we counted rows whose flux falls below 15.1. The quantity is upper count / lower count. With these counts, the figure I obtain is 0.60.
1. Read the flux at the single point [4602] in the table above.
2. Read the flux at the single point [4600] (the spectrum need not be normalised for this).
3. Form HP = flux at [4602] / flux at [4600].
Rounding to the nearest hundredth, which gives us 0.97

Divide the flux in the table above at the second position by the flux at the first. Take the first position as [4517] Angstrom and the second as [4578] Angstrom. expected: 1.22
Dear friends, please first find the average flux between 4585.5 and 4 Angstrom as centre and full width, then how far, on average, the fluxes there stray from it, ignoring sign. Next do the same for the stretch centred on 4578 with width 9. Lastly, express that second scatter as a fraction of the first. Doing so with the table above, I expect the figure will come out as 0.62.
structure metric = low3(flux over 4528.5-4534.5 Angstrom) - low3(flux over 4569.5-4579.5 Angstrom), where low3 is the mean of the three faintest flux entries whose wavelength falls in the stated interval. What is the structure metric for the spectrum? -3.6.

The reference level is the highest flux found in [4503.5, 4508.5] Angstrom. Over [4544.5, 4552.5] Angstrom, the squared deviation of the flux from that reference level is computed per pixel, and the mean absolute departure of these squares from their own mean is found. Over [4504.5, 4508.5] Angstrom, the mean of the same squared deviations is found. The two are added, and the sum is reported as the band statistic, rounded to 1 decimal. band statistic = 5.3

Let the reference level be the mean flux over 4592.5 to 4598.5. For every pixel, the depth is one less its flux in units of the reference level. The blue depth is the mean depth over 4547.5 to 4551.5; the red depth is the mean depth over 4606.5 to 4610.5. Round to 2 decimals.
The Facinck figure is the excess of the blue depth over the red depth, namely 0.20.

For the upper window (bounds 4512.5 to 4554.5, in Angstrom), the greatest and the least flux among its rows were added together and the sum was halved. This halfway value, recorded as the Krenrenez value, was 12.5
